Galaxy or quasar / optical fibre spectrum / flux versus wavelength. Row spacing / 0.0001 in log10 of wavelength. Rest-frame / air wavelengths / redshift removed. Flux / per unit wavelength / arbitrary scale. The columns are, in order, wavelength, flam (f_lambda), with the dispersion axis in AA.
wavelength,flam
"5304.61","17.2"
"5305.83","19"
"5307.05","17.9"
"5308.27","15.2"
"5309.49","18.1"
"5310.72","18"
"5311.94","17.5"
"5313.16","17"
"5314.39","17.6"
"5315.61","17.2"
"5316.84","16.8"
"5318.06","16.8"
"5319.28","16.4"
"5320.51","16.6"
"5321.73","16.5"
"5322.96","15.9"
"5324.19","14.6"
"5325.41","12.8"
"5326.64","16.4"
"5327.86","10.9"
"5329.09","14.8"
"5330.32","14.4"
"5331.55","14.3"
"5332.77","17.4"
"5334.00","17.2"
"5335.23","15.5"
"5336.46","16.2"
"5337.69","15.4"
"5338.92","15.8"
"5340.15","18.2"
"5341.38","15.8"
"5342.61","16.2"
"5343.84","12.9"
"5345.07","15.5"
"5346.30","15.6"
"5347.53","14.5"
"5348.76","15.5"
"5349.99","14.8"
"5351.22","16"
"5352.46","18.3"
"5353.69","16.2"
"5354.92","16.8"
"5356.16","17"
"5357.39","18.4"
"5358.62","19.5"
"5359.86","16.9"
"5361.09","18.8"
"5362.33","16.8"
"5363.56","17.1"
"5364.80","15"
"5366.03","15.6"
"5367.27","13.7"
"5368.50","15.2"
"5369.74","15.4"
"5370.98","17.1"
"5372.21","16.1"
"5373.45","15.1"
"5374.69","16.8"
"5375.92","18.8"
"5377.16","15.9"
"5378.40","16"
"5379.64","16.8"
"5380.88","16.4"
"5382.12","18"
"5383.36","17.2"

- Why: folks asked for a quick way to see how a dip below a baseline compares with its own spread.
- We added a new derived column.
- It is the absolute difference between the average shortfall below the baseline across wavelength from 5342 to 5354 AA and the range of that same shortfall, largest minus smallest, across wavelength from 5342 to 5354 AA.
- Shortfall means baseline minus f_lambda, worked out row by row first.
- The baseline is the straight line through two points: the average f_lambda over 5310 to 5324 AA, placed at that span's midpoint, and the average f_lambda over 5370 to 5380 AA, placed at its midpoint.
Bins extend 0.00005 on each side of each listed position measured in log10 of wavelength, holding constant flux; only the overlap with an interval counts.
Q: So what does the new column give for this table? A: 4.3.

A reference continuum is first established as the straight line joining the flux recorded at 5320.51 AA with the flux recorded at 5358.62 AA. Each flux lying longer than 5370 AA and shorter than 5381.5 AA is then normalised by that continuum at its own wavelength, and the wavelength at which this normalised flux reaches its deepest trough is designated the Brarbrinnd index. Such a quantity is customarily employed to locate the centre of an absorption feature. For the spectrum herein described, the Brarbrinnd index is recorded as 5373.45 AA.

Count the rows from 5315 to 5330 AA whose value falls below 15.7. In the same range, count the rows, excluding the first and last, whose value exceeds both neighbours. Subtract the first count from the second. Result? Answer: -2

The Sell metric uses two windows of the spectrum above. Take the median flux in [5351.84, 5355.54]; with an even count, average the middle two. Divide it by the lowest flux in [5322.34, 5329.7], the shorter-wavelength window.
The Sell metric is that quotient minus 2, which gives -0.46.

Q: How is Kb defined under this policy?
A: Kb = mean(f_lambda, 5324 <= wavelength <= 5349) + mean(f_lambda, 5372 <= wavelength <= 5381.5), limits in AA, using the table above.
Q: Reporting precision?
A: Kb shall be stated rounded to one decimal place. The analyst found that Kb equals 31.7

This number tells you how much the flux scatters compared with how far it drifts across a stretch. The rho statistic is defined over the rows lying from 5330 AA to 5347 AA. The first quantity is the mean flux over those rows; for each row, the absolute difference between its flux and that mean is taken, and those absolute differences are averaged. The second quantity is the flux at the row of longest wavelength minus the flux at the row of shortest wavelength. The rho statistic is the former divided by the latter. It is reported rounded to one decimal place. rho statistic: 0.8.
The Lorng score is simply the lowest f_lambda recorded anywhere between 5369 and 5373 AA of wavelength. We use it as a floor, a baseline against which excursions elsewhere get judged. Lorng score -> 15.4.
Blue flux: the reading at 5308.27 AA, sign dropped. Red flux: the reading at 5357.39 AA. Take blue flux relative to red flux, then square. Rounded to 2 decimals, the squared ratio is 0.68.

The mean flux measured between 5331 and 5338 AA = 16.0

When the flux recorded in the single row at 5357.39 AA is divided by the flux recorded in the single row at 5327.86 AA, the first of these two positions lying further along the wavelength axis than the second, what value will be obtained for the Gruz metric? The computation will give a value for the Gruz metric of 1.69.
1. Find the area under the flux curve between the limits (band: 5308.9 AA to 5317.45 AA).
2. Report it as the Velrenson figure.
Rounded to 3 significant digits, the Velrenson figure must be 149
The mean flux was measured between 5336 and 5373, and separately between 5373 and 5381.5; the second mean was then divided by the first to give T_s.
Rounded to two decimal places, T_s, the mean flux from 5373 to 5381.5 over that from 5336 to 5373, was 1.02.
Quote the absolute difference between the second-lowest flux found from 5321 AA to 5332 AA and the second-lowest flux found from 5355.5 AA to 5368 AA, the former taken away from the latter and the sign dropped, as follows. 2.2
